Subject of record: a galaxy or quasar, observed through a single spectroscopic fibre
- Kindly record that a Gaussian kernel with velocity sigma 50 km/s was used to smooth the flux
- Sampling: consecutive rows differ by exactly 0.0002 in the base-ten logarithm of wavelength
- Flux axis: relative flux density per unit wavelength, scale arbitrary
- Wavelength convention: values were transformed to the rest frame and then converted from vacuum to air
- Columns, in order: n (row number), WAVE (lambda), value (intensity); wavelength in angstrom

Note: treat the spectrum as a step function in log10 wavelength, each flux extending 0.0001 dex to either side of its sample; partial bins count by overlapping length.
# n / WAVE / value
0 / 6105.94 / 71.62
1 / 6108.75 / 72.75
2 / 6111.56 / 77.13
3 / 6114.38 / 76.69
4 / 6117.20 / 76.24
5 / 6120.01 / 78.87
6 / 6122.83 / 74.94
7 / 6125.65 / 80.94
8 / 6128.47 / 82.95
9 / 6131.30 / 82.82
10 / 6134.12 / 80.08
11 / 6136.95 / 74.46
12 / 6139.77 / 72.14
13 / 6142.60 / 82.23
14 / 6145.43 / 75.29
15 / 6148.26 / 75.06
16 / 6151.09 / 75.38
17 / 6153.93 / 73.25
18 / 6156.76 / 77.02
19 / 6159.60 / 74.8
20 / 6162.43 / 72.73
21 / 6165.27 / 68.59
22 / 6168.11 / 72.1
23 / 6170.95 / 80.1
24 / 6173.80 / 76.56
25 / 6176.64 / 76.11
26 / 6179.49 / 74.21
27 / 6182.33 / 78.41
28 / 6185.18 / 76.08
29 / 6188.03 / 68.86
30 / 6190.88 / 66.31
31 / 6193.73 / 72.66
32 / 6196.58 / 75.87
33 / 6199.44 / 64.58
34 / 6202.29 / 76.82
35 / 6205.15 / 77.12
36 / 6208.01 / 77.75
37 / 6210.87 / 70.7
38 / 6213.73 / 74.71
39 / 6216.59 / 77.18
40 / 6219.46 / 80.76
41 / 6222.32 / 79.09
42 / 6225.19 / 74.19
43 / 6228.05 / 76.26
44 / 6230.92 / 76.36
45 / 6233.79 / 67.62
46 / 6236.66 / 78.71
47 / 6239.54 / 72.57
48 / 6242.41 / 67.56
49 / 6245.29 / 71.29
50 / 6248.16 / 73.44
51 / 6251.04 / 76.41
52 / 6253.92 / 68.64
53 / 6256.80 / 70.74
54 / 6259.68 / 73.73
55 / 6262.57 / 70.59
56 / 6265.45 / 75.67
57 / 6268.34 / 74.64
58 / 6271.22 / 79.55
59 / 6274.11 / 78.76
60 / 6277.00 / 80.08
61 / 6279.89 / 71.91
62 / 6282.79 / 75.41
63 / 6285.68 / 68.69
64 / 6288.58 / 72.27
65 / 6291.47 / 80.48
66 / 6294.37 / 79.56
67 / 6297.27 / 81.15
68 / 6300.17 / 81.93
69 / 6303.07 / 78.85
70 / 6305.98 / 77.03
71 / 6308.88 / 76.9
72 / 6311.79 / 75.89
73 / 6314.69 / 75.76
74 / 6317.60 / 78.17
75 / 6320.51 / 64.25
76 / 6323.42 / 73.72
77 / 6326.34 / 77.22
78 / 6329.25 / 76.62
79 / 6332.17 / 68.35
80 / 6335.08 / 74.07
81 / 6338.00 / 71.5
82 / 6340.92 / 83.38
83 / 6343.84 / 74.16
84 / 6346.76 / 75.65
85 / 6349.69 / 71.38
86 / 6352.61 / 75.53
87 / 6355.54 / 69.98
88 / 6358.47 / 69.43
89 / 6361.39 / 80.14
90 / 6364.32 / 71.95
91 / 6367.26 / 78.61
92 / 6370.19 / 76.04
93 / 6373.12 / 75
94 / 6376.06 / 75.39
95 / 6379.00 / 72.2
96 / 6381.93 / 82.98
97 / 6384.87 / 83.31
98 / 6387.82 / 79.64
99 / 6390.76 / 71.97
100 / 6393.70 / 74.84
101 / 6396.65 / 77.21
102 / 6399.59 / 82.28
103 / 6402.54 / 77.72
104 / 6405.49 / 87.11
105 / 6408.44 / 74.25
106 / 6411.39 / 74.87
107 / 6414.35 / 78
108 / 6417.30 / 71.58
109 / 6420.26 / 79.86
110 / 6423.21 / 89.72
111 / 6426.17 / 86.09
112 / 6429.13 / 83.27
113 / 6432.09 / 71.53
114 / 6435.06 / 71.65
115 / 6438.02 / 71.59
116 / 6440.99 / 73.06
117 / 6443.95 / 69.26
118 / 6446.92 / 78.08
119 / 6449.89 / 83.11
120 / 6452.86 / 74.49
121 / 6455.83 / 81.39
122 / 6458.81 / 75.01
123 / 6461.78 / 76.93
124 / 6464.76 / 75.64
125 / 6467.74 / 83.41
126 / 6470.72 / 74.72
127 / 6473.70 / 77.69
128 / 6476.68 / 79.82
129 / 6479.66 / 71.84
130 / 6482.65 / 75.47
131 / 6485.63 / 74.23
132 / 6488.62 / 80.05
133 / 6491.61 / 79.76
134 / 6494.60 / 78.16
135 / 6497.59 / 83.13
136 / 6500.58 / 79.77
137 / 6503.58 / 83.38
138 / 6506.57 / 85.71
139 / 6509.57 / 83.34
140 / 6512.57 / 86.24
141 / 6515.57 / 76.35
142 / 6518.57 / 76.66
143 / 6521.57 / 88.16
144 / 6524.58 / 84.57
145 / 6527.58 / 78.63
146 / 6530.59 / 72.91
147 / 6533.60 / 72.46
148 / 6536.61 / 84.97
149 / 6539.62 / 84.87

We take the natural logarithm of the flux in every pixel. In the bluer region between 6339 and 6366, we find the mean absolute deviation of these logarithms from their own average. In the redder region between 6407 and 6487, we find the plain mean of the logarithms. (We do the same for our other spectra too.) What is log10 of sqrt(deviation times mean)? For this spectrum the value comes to -0.34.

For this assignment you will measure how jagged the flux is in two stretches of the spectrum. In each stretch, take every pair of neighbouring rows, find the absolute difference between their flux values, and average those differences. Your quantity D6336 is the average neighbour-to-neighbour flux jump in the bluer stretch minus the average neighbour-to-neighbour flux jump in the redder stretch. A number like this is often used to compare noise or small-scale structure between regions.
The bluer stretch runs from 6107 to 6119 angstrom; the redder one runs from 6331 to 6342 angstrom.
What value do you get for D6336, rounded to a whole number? -5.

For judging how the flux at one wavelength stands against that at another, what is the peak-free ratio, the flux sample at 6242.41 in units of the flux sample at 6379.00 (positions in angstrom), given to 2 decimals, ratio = 0.94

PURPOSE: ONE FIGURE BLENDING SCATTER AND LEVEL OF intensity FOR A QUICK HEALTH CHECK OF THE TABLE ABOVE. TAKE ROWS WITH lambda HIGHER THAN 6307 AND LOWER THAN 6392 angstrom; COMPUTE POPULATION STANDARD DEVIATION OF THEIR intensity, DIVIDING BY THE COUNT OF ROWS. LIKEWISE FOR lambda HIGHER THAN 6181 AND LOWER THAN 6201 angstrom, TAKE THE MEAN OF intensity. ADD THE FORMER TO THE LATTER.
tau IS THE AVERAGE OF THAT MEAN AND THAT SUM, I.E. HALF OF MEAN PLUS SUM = 74.0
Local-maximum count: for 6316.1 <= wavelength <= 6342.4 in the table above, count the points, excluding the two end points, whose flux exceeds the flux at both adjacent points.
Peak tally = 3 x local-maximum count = 6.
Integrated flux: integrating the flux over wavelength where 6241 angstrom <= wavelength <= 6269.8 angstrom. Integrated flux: 2082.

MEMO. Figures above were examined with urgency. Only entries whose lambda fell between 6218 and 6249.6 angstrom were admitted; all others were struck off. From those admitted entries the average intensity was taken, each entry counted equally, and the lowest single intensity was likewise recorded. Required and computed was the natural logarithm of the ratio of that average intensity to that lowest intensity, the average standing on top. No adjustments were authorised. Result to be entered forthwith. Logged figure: 0.096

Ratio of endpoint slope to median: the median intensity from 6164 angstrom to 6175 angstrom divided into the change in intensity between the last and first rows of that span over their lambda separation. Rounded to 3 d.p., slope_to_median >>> 0.013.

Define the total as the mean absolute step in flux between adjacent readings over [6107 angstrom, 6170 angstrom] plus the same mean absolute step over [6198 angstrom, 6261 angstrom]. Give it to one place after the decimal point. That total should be 7.5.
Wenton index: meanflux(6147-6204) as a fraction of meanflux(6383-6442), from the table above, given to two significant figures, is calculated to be 0.95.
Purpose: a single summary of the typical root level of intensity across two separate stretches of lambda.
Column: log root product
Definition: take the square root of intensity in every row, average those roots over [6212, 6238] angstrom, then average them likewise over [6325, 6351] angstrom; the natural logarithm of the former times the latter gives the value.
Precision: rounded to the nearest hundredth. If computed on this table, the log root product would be 4.32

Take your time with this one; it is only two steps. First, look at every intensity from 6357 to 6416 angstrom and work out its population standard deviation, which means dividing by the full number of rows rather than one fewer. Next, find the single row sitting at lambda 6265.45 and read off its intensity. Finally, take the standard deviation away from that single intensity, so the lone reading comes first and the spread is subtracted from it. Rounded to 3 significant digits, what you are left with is 71.3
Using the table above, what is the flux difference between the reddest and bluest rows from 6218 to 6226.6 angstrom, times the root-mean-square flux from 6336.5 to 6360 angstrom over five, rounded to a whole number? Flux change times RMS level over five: -97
